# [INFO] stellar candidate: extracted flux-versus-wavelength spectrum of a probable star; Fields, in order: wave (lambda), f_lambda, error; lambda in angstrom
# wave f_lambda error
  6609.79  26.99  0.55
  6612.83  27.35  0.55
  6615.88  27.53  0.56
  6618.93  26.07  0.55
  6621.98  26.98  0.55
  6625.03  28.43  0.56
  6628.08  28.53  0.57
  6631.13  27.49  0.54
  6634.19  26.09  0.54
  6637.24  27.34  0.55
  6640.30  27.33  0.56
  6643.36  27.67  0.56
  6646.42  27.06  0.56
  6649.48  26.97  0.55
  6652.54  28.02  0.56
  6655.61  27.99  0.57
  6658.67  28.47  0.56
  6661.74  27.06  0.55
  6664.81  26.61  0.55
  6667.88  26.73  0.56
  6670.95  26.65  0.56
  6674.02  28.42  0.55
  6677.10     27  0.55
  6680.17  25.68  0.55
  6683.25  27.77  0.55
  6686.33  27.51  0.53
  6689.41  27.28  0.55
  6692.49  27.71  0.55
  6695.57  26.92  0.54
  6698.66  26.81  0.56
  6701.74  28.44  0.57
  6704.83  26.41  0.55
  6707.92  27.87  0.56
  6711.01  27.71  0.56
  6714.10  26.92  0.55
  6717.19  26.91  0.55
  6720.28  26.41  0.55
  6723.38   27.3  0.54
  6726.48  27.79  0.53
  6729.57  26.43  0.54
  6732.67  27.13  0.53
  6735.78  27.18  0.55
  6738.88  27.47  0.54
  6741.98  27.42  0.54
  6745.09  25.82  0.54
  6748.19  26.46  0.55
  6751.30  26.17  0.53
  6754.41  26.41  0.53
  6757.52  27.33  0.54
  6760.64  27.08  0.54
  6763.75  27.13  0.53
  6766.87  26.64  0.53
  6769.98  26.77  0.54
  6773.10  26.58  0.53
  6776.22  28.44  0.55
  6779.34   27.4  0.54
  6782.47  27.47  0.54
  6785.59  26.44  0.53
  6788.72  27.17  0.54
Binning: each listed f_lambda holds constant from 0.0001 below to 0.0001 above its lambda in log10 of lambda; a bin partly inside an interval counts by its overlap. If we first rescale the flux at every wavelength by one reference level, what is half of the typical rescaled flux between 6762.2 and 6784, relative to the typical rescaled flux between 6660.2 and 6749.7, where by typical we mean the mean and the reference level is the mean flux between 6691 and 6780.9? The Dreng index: 0.502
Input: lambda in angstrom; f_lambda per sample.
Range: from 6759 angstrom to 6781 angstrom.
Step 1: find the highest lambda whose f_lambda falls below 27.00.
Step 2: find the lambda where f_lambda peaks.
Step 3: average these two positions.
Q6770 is 6774.7 angstrom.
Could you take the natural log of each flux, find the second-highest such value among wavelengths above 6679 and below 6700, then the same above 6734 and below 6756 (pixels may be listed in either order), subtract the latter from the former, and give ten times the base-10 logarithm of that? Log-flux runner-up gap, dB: -20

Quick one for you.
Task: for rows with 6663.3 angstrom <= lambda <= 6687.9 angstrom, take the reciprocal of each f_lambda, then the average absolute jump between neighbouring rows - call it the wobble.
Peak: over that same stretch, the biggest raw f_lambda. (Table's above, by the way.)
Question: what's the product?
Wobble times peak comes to 0.039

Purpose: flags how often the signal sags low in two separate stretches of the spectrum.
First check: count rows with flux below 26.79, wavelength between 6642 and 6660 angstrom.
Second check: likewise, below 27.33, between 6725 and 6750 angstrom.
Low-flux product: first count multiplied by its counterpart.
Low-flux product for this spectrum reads 0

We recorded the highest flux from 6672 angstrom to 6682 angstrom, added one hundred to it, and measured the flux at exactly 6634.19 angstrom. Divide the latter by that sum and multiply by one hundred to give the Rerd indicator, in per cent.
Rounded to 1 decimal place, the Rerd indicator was 20.3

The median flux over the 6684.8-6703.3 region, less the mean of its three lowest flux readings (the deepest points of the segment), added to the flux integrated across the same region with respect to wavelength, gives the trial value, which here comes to 508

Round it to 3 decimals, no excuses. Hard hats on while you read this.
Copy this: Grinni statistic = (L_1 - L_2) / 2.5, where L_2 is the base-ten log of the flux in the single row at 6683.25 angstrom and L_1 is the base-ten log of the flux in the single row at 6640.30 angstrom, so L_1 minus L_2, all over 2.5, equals -0.003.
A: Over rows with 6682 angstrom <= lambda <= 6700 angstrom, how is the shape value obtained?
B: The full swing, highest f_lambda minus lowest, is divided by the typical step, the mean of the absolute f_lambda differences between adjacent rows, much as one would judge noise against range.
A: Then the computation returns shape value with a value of 2.6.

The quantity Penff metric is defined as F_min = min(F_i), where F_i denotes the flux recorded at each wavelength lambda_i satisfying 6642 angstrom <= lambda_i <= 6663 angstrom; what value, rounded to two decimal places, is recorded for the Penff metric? 26.97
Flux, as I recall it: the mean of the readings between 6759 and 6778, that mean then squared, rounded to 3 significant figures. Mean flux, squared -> 735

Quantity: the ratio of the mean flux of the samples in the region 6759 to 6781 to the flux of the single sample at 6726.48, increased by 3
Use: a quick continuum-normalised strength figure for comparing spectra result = 3.98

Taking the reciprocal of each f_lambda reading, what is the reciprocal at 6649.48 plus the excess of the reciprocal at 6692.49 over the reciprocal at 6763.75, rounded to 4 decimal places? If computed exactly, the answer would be 0.0363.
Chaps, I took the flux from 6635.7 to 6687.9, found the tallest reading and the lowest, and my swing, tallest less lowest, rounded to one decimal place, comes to 2.8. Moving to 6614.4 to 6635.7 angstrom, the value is 2.5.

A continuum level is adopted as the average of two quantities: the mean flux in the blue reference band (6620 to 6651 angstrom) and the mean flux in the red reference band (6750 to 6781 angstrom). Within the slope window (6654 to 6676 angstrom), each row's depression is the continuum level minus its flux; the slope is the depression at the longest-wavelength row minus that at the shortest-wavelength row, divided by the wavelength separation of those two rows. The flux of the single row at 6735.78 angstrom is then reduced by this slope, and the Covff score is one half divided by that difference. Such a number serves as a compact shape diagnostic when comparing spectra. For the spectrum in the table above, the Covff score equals 0.0184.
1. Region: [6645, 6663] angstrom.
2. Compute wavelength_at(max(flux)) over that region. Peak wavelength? 6658.67 angstrom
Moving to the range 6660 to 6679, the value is 6674.02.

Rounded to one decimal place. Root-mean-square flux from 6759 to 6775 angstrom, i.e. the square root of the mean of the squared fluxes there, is 26.8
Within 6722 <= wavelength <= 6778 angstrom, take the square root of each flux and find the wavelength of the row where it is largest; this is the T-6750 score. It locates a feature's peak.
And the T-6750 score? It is 6776.22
